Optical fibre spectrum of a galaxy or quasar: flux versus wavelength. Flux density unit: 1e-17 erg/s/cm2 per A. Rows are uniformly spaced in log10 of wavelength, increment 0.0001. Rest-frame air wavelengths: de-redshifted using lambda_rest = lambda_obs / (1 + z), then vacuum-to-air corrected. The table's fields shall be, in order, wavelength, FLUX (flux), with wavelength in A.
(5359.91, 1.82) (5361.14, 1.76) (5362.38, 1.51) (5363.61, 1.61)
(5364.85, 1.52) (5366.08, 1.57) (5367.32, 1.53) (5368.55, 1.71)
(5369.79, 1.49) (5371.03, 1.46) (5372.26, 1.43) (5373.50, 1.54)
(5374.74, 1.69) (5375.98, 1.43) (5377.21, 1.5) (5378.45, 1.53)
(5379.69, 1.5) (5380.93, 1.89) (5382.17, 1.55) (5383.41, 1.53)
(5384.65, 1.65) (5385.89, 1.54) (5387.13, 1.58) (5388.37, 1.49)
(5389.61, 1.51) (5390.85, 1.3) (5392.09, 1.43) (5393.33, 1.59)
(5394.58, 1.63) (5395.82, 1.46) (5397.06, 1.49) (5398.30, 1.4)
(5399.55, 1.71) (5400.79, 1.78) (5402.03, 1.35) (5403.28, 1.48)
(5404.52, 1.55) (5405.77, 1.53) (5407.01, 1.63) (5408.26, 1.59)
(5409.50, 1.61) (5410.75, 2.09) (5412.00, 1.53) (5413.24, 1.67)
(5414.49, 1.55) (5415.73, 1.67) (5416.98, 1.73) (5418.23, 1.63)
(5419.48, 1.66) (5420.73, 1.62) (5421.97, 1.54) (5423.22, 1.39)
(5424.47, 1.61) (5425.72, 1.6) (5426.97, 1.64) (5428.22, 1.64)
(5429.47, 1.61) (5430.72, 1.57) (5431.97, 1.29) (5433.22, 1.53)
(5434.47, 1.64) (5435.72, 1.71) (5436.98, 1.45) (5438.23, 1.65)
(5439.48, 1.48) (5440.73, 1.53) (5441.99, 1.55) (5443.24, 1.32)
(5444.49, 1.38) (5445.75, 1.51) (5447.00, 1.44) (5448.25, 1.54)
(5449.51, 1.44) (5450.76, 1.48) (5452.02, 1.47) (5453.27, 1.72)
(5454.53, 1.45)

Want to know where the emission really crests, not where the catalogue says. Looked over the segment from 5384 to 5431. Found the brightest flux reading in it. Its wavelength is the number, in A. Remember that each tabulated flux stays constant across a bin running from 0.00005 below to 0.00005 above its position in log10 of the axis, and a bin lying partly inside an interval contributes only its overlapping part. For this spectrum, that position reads 5410.75 A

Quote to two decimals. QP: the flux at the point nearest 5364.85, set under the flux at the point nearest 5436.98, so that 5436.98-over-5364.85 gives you 0.95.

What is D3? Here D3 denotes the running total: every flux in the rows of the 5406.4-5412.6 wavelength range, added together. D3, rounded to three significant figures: 8.45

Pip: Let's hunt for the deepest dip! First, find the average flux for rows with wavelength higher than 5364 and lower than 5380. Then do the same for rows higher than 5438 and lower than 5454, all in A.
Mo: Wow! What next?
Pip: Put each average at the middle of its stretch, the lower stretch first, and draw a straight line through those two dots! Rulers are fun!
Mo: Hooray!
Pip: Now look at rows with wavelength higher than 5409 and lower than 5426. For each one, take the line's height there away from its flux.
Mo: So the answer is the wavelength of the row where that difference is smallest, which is 5423.22 A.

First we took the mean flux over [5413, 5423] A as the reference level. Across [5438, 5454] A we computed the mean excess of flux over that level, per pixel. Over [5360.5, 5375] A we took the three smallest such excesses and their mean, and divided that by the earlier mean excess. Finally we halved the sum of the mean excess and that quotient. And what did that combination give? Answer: 0.6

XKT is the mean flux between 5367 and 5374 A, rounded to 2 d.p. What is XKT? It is 1.53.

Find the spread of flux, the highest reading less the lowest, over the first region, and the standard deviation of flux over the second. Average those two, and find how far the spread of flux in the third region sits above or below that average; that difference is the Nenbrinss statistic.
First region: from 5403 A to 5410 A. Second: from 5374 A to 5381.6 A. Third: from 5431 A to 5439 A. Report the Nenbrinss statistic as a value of 0.3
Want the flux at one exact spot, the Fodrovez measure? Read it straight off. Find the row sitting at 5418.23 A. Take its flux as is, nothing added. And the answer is 1.63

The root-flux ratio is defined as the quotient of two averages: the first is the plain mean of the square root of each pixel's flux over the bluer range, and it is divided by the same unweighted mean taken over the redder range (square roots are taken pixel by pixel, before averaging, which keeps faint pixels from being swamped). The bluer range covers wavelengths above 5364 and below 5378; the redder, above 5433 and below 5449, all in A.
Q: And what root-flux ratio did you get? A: 1.01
